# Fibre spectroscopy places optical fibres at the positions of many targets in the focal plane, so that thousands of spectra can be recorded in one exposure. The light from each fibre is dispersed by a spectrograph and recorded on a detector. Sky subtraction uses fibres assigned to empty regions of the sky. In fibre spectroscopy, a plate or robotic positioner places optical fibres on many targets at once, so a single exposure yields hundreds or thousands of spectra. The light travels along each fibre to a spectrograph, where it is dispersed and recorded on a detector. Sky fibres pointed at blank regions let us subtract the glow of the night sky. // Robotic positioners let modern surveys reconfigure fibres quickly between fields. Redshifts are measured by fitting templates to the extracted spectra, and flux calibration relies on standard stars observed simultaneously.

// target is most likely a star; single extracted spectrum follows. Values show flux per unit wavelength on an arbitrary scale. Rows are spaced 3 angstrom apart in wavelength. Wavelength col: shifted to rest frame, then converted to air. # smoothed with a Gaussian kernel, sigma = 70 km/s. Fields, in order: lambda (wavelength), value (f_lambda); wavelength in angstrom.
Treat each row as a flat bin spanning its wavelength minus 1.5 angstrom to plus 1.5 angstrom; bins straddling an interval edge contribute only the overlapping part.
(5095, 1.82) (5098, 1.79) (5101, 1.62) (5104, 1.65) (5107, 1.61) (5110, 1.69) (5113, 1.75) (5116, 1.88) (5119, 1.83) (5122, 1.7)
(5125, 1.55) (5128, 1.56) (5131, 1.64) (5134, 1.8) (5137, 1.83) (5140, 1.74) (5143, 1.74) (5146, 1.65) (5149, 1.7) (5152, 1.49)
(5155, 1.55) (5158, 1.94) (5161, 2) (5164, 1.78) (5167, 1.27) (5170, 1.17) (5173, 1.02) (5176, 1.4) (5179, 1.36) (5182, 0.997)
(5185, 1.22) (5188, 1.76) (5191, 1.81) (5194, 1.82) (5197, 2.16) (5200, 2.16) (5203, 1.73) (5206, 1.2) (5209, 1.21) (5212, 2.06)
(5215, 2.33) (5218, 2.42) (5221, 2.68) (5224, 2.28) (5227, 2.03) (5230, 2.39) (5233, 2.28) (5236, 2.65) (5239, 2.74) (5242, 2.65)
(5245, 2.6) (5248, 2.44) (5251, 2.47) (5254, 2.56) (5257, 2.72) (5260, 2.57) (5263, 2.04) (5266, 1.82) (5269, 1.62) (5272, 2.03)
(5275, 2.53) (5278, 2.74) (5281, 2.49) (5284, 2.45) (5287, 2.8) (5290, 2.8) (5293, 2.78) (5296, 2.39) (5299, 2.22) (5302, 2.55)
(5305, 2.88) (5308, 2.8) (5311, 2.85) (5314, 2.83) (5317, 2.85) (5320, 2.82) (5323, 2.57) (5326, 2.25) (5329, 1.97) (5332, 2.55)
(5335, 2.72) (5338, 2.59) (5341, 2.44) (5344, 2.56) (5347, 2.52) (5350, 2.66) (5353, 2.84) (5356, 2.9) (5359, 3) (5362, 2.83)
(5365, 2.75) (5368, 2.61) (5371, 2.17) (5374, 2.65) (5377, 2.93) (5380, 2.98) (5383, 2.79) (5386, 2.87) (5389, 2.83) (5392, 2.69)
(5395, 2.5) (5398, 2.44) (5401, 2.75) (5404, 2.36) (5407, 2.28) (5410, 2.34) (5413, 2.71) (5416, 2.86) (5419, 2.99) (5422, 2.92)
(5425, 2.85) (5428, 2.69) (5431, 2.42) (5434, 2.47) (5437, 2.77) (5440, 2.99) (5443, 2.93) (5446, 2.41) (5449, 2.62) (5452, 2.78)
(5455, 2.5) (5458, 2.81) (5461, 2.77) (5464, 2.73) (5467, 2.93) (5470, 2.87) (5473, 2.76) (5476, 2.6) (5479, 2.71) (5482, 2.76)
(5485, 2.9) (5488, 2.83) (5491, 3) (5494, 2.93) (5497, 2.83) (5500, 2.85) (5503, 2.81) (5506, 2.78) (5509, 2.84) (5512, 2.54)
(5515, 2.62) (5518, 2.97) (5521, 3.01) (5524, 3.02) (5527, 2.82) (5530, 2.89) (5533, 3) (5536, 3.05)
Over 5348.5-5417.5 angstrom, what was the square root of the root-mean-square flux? 1.64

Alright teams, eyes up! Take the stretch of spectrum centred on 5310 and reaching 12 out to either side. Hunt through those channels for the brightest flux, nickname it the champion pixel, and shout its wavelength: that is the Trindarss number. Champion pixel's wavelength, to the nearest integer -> 5305 angstrom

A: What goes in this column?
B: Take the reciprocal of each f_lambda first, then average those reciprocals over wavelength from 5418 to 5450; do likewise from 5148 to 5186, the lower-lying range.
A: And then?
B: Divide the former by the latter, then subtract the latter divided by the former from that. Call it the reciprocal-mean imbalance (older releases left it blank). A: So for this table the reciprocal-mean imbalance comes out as -1.4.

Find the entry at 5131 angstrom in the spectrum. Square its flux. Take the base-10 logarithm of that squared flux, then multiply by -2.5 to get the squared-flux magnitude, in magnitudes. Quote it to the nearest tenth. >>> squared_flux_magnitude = -1.1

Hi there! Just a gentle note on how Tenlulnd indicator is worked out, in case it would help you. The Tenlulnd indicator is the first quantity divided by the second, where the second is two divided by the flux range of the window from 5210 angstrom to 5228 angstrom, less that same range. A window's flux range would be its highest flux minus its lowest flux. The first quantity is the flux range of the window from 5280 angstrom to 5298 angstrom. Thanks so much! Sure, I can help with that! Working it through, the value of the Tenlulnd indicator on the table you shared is 0.17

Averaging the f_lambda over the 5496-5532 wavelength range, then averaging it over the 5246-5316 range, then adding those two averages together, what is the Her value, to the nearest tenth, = 5.3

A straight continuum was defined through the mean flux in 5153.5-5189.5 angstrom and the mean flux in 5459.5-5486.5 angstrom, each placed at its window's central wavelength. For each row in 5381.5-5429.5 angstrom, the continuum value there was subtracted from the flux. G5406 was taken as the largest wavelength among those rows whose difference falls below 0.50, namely 5428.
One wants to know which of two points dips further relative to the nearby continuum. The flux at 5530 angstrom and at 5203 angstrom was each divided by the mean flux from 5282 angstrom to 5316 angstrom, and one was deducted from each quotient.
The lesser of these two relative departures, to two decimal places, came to -0.35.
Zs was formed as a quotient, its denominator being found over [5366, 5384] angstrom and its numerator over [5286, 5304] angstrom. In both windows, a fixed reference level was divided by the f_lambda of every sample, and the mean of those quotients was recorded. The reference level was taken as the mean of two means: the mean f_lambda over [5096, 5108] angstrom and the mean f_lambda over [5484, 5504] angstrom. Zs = 1.03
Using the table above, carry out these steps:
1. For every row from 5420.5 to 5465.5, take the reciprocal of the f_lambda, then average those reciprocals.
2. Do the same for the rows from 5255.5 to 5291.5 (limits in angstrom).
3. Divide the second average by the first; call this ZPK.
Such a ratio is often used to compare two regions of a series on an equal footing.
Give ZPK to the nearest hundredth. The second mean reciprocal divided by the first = 1.17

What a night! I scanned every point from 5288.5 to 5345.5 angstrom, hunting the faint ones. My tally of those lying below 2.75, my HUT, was 11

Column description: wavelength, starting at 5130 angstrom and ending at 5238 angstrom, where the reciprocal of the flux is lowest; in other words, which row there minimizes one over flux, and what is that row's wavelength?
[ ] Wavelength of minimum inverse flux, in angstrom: 5221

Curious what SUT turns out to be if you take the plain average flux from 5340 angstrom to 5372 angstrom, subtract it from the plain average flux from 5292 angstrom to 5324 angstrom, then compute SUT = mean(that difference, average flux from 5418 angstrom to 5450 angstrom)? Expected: 1.4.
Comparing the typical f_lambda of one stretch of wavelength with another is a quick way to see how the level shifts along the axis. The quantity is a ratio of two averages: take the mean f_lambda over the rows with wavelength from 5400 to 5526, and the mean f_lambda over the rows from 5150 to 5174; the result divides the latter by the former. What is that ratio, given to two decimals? 0.56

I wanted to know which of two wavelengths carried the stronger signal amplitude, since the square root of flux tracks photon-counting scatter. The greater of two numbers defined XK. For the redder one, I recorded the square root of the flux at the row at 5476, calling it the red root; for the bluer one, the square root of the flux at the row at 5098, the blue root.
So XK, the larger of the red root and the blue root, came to 1.612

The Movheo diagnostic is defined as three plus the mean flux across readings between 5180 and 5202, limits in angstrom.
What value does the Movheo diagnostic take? 4.70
